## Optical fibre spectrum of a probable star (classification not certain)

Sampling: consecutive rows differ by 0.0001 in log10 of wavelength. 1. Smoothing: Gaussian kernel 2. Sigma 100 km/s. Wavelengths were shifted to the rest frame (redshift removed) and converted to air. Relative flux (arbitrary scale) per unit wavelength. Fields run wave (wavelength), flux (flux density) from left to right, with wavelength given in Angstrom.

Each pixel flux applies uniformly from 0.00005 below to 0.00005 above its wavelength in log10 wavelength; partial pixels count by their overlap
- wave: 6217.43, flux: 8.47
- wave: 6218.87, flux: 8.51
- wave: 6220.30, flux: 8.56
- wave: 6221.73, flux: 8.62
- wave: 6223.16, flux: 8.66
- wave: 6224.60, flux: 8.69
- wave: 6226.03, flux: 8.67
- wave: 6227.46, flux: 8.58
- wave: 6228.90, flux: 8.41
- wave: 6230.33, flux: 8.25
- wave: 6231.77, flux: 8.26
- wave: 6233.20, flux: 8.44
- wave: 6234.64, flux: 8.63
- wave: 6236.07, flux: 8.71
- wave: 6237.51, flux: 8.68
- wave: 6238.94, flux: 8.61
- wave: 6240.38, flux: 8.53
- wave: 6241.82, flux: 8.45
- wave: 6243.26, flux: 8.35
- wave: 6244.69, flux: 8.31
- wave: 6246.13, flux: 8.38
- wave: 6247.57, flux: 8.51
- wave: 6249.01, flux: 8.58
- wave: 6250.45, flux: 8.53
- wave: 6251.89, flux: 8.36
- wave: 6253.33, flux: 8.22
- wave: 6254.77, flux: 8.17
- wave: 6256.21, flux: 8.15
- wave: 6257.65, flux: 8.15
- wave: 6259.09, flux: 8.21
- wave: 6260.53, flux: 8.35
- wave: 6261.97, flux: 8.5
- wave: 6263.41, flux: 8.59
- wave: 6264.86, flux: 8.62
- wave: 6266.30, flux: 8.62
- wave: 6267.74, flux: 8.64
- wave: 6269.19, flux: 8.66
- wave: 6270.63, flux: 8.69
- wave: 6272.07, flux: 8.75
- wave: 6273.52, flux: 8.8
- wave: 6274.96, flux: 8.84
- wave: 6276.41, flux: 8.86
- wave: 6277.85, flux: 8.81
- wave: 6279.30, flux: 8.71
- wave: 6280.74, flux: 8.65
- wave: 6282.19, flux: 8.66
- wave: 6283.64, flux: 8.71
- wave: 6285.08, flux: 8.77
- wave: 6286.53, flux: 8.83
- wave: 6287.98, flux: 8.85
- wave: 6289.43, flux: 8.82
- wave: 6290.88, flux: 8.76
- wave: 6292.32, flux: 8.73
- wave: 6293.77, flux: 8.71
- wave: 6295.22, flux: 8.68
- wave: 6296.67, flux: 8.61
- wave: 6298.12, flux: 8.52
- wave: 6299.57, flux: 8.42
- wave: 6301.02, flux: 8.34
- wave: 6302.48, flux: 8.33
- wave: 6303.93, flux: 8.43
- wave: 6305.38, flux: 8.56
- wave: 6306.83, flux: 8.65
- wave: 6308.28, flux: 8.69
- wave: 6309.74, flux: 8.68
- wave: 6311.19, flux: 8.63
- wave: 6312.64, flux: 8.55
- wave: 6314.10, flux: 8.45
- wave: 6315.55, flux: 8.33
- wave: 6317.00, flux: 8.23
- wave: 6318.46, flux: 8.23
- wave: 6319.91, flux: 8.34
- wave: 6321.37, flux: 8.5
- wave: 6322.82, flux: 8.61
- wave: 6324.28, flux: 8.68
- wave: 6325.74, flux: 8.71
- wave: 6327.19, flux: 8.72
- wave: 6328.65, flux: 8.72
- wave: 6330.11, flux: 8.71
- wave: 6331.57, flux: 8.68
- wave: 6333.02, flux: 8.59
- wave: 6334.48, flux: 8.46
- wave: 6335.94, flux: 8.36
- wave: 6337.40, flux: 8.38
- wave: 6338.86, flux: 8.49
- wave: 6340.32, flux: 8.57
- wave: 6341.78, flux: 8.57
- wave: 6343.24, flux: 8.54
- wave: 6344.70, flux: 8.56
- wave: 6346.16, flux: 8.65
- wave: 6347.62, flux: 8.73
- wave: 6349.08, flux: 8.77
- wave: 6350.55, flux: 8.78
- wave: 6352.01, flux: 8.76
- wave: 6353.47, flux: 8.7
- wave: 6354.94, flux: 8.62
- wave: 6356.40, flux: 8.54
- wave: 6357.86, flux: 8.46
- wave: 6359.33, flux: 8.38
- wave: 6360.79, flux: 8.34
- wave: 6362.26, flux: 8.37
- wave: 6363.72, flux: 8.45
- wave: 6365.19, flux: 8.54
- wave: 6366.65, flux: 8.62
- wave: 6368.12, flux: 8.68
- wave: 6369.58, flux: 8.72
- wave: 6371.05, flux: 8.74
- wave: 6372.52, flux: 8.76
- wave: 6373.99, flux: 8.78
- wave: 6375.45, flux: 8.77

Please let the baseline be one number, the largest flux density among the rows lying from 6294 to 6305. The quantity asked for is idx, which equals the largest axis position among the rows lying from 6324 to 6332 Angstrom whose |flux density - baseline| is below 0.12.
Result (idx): 6331.57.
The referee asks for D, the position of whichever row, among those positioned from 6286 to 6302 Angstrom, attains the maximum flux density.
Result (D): 6287.98 Angstrom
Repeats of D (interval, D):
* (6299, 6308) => 6306.83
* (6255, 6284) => 6276.41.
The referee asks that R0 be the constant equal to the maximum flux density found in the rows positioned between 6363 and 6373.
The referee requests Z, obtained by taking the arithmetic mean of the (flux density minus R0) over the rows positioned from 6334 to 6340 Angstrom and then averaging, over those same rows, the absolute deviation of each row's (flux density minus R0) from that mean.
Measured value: 0.05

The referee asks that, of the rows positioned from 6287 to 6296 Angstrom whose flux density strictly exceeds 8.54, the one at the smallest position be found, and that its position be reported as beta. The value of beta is 6287.98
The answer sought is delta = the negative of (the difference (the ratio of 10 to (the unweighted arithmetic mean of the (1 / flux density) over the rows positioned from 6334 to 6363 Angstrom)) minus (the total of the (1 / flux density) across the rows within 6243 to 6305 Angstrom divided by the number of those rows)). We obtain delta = -85.4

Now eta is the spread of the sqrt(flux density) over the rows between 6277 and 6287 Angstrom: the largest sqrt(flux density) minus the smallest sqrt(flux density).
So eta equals 0.030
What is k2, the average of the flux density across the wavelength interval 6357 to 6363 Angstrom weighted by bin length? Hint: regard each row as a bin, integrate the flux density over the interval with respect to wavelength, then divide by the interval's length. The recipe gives 8.4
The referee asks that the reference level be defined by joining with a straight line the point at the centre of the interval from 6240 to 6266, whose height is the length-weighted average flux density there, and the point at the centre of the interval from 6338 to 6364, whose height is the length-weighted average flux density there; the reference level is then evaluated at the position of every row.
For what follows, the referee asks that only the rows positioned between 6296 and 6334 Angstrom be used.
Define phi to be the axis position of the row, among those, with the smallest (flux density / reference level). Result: 6318.46 Angstrom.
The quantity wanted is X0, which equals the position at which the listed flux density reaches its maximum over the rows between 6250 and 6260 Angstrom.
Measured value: 6250.45 Angstrom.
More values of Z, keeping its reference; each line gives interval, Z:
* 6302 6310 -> 0.12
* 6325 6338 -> 0.13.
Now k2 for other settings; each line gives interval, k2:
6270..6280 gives 8.8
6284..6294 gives 8.8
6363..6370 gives 8.6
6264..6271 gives 8.6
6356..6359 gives 8.5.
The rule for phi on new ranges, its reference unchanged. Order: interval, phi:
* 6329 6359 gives 6335.94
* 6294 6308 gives 6302.48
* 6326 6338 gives 6335.94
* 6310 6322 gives 6318.46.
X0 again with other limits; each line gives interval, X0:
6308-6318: 6308.28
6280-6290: 6287.98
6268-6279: 6276.41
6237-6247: 6237.51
